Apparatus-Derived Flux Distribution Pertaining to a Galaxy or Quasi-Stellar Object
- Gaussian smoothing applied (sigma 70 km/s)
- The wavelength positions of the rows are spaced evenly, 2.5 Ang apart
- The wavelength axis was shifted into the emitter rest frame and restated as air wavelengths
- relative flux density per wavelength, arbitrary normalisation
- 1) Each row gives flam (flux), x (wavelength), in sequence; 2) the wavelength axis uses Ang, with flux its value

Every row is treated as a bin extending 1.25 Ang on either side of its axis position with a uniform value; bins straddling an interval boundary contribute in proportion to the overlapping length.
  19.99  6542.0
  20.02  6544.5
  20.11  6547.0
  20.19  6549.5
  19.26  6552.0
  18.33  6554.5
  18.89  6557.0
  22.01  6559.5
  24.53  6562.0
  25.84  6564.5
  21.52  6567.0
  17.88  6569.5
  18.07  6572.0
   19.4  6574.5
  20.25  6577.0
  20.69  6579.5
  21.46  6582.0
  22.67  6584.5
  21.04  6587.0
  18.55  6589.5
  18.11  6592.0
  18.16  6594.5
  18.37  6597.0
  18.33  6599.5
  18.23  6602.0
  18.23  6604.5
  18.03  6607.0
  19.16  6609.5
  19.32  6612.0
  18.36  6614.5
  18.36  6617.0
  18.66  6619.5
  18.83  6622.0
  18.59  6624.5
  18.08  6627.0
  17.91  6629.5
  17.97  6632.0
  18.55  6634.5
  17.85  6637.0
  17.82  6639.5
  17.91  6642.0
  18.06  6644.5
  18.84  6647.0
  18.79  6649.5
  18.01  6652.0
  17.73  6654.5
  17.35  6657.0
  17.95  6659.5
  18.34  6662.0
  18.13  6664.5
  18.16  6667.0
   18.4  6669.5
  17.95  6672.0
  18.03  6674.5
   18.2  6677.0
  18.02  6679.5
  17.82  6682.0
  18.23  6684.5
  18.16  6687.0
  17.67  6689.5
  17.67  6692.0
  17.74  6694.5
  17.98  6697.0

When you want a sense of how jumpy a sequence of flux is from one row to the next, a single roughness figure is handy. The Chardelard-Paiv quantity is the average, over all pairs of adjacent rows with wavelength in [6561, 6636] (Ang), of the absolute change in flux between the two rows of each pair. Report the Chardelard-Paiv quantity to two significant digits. 0.81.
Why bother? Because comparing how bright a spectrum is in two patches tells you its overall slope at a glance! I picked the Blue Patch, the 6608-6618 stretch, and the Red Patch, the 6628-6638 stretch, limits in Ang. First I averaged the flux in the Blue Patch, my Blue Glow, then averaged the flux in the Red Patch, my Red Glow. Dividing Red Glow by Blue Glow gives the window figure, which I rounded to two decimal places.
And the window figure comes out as 0.96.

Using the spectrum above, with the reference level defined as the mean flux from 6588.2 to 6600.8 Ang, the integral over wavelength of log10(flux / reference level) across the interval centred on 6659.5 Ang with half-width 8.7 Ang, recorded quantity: -0.15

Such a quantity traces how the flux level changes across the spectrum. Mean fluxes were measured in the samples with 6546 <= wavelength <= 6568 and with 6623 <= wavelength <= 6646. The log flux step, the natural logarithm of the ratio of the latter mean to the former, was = -0.158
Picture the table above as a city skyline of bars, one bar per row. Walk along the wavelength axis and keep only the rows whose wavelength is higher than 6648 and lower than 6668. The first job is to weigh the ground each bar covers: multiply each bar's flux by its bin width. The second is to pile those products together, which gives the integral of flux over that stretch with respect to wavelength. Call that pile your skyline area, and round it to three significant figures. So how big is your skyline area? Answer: 361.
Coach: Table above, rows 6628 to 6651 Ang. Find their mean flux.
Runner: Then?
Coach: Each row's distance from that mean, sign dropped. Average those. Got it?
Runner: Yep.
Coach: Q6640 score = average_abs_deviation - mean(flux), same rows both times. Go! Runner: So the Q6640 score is -17.8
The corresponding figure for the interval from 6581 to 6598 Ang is -18.1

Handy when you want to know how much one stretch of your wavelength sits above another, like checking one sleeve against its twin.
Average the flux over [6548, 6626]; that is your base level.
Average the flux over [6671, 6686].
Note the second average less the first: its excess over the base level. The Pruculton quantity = -1.6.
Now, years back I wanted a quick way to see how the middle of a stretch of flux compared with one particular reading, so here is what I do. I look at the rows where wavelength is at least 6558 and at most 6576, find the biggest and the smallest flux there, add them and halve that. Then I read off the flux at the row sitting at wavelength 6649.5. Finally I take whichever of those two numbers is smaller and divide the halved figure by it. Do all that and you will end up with 1.16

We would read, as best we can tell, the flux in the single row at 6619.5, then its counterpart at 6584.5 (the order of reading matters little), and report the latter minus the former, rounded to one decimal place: 4.0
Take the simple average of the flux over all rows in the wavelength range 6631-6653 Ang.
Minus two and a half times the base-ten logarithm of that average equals -3.150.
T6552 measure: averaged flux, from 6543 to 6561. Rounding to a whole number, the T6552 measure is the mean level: 20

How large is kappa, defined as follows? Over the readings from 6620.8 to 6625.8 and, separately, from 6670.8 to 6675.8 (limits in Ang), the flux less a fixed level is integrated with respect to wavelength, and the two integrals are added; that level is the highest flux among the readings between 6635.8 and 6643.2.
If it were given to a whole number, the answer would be 4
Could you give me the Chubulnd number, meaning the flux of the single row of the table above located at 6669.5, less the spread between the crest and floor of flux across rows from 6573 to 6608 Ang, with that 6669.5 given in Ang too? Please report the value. 13.8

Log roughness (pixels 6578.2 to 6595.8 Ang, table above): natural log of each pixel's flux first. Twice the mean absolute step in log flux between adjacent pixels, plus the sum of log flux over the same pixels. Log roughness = 21.1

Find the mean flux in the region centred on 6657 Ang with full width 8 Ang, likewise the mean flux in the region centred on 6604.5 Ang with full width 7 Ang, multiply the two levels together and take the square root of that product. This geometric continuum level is 17.9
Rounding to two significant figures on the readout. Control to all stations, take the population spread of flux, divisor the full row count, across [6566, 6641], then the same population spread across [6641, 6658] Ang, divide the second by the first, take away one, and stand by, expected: -0.61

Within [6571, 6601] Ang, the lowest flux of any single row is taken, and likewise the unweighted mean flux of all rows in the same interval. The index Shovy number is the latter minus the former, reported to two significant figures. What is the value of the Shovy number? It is 1.5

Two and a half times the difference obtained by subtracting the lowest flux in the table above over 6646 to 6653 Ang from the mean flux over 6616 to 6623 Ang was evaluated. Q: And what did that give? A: 1.5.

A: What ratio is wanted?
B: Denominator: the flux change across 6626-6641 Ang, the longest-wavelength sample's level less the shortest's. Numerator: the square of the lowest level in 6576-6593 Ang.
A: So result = -1261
